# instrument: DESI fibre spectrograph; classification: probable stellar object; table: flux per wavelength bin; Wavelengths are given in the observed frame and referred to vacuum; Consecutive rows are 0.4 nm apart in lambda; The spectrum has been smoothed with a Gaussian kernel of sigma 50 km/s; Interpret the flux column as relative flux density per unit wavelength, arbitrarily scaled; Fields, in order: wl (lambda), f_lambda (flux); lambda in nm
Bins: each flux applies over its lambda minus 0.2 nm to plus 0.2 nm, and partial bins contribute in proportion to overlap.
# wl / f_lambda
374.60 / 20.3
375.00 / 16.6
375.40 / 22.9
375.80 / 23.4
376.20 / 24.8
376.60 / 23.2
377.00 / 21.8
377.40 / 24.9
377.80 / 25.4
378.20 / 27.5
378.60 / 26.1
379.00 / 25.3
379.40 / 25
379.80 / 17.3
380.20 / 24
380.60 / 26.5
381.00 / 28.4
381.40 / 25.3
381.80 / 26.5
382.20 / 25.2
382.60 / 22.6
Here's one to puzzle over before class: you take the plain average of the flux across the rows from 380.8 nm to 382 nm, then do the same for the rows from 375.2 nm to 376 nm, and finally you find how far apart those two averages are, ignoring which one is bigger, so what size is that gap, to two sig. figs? 3.6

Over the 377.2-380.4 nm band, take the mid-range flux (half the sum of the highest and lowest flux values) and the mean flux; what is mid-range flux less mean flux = -2.04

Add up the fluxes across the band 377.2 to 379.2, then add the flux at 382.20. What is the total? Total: 154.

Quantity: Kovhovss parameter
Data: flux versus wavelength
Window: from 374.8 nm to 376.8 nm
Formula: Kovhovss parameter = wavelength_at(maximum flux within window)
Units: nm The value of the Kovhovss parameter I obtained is 376.20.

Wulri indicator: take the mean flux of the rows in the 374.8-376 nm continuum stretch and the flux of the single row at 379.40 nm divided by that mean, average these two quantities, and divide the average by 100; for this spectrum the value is 0.111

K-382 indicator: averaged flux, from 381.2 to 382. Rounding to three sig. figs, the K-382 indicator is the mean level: 25.9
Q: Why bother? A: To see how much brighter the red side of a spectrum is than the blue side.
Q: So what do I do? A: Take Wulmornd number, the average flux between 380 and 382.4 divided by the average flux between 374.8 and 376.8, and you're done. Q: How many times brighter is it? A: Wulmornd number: 1.17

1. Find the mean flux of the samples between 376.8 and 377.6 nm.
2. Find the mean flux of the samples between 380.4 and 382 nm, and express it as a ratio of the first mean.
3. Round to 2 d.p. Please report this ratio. 1.14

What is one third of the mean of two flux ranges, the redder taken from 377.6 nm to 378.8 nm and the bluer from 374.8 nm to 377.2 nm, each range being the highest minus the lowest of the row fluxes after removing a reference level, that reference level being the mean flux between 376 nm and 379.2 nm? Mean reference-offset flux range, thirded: 1.7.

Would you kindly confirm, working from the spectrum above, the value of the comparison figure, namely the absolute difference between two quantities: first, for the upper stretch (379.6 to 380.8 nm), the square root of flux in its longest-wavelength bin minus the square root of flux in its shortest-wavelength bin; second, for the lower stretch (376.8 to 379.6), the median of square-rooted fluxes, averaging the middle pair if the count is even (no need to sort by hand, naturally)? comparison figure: 4.0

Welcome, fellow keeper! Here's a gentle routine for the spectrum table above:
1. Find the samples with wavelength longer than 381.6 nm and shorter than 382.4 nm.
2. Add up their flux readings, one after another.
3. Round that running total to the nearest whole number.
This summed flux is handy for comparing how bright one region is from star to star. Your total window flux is 52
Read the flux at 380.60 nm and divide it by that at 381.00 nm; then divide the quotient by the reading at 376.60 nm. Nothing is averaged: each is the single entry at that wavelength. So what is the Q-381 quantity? 0.040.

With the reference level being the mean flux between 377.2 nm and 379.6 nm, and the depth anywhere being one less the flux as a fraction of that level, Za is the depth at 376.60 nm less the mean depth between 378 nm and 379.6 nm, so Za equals 0.11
